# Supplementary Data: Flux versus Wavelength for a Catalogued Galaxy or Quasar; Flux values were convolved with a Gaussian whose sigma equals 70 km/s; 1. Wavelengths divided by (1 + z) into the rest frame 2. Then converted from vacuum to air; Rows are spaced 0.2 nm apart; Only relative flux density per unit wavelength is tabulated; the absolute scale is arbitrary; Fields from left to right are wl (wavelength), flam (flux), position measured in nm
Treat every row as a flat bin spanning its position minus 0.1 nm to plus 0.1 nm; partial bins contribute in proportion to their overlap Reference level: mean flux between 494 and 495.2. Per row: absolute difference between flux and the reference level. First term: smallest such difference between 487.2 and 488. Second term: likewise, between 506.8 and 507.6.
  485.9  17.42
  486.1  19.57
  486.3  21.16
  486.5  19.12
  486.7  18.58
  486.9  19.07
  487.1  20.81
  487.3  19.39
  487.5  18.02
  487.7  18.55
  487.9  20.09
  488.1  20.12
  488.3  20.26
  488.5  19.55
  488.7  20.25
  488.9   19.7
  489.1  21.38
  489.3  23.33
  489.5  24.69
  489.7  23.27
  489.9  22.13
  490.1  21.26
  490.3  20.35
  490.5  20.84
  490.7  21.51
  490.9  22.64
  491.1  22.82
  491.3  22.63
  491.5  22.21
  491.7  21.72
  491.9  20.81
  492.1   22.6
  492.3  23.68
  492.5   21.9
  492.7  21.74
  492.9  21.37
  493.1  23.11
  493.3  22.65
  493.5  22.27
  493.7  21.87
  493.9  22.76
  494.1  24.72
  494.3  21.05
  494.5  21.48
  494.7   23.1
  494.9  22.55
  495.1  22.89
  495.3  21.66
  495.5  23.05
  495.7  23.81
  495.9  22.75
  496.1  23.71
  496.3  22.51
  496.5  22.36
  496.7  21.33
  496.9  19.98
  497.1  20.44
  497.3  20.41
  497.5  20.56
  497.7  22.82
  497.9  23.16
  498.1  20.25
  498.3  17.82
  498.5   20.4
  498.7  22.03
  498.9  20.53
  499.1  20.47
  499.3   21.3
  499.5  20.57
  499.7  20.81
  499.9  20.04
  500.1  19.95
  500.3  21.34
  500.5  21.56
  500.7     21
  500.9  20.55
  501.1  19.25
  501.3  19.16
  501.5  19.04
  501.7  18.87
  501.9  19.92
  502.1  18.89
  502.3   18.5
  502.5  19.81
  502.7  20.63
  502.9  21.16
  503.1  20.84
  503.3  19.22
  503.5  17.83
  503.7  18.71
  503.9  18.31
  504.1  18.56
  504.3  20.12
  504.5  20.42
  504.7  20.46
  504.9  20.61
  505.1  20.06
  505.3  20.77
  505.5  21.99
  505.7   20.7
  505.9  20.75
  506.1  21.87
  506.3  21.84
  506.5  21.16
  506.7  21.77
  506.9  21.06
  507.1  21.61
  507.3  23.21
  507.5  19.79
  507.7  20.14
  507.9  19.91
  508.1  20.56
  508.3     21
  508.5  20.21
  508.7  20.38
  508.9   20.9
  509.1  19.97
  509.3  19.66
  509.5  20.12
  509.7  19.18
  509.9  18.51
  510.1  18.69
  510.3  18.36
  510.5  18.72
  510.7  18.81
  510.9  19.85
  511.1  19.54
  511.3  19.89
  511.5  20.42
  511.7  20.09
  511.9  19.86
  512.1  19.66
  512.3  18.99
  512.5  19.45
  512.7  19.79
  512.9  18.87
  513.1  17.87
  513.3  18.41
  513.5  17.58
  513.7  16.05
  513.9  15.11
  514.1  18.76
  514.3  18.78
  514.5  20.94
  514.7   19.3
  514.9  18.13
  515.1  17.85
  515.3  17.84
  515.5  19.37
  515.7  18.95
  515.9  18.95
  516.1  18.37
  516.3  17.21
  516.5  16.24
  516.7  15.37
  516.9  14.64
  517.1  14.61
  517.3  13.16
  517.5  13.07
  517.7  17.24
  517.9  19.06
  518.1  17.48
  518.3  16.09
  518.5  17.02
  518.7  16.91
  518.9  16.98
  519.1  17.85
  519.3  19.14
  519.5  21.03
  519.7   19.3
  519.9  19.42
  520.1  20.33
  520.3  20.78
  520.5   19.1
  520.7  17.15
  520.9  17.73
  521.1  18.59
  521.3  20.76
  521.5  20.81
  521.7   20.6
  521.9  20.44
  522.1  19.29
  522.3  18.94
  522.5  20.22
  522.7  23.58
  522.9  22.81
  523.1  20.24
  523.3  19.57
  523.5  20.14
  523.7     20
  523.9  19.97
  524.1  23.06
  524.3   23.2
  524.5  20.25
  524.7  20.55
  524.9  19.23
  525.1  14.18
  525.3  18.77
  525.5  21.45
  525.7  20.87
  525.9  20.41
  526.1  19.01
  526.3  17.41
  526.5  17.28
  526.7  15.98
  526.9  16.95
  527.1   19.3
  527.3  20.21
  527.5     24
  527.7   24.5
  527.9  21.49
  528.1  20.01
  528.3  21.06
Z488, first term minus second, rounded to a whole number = 2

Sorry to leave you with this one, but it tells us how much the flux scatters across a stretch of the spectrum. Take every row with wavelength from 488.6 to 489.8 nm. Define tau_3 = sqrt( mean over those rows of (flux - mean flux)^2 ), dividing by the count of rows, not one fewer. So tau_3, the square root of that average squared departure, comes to 1.8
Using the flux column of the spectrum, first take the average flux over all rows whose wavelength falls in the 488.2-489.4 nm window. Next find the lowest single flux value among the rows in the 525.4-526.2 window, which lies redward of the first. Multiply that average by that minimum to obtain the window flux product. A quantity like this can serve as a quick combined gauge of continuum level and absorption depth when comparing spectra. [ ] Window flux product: 394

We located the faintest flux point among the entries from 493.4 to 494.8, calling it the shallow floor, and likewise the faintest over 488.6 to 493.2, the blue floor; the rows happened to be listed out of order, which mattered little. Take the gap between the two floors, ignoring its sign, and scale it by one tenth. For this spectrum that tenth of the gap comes 0.1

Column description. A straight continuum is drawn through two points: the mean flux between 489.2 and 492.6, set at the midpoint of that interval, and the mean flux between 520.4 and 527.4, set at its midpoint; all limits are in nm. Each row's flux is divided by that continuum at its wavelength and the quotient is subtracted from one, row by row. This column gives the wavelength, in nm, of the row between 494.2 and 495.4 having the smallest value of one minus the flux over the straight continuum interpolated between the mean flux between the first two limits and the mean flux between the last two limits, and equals 494.7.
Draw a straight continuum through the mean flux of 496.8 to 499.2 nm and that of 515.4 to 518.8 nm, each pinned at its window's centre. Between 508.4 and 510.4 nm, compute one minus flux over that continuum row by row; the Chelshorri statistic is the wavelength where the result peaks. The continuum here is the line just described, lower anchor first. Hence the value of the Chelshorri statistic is 510.3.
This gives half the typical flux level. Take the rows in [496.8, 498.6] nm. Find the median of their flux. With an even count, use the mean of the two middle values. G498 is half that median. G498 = 10.2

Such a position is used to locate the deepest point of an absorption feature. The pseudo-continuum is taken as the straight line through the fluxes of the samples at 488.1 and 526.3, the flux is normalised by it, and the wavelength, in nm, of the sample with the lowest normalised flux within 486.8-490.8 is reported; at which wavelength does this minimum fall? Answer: 487.5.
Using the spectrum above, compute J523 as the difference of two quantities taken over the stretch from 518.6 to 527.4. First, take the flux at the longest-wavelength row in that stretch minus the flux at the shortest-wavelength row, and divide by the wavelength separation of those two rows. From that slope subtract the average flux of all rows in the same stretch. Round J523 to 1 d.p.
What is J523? -19.2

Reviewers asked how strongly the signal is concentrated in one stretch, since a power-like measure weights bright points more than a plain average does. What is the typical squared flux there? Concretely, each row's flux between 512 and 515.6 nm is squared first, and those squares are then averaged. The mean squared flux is 343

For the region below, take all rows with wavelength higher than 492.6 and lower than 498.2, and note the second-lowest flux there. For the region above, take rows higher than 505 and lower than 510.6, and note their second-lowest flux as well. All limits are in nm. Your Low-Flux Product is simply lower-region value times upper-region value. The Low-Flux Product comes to 375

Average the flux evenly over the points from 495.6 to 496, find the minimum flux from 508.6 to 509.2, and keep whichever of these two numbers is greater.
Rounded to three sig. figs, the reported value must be 23.3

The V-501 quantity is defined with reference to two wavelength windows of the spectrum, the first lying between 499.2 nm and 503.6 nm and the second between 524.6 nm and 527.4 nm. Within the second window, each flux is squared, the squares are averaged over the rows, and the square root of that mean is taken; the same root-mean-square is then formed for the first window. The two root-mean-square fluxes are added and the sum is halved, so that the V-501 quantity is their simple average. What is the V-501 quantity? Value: 19.4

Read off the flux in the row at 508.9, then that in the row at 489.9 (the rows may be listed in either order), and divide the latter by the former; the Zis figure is 1.06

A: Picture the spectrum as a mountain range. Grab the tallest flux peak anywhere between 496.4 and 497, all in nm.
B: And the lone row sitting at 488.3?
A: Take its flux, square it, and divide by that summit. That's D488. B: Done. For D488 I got 18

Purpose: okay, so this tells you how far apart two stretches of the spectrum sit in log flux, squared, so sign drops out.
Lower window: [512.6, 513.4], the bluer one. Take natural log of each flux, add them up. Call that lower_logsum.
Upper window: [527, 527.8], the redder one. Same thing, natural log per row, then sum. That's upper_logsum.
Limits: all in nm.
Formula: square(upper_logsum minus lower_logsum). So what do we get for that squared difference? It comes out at 0.39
